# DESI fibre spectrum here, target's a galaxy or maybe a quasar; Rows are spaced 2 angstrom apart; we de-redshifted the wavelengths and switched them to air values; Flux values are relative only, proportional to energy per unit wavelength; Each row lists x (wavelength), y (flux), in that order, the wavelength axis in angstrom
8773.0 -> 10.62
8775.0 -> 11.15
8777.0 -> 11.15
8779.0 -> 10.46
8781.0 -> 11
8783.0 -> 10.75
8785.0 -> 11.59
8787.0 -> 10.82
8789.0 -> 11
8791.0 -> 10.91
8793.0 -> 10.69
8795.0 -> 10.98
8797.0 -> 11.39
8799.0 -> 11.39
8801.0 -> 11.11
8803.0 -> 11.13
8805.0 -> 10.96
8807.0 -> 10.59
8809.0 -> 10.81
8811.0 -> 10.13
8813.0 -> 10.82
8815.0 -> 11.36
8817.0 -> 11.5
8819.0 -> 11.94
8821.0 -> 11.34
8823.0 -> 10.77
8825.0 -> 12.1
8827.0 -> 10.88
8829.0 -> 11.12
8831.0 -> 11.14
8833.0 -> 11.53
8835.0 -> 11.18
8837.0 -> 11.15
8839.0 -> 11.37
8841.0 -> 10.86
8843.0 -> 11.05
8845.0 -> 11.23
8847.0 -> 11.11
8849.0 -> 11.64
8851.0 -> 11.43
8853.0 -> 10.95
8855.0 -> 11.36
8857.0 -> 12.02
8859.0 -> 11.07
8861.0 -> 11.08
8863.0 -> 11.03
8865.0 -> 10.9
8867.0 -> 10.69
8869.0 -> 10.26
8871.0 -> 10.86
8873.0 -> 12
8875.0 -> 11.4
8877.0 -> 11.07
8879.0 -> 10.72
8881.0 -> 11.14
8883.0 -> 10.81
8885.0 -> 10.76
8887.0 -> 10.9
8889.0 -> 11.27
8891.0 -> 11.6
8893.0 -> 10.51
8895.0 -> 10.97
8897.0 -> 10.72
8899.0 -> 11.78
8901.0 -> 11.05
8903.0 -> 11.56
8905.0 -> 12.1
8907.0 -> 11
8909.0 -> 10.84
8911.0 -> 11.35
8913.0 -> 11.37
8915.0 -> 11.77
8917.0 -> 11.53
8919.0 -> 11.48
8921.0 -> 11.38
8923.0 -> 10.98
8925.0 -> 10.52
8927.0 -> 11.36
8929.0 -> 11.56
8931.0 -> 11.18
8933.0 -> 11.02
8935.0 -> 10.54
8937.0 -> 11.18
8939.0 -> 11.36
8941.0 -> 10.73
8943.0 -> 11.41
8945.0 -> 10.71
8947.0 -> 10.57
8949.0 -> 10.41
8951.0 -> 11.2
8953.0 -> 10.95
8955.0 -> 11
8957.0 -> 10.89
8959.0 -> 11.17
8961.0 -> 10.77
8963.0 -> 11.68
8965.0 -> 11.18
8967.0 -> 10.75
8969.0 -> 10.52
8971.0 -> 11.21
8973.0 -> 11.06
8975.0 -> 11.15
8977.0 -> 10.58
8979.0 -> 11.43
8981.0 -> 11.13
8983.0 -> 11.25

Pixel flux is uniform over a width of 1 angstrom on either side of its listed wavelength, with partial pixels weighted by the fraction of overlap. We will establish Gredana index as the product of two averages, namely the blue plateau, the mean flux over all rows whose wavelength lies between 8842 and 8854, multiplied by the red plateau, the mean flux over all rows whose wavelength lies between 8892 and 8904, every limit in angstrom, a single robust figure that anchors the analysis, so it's 125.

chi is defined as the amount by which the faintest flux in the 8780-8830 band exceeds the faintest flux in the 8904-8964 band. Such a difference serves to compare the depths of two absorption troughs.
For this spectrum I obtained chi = -0.28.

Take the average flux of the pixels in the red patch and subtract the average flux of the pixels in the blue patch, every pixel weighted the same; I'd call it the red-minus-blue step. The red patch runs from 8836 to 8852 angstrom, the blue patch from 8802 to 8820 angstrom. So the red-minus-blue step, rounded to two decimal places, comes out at 0.20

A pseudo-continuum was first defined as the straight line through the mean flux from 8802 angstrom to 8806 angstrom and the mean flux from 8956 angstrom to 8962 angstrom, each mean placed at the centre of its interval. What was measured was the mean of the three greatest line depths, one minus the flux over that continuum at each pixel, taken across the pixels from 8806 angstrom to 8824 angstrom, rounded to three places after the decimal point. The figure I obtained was 0.049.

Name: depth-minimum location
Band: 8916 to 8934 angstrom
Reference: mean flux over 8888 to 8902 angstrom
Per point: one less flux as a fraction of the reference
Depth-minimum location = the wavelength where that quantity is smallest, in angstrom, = 8929.0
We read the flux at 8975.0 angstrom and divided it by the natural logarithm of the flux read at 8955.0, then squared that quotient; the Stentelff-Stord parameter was 21.6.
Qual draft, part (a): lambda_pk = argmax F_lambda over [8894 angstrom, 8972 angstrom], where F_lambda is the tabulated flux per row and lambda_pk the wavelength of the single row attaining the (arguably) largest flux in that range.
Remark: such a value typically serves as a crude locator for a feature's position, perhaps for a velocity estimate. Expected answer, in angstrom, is 8905.0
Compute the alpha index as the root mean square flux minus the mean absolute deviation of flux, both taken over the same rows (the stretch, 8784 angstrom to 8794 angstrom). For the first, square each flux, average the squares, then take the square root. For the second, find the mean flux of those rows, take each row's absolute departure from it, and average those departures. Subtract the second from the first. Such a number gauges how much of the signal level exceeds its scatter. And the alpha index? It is 10.8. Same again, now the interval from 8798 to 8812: 10.6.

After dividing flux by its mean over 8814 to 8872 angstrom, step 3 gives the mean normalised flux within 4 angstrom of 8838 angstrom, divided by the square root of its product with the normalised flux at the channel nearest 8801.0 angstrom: 1.00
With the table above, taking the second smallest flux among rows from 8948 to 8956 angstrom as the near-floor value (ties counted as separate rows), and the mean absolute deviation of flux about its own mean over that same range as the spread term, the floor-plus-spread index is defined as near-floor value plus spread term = 11.2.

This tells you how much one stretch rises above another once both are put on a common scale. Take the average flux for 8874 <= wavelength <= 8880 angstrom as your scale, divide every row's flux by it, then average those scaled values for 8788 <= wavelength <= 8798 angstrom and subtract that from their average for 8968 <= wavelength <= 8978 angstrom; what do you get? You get -0.01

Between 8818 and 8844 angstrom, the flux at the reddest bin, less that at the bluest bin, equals -0.89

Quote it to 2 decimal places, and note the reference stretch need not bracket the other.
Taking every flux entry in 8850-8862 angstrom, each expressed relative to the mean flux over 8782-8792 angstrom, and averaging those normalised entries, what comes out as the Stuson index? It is 1.03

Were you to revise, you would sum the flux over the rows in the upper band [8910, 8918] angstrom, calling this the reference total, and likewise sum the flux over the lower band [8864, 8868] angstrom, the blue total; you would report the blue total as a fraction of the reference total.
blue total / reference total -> 0.5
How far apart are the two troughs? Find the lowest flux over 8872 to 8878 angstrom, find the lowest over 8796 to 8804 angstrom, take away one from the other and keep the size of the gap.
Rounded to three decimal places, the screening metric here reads 0.040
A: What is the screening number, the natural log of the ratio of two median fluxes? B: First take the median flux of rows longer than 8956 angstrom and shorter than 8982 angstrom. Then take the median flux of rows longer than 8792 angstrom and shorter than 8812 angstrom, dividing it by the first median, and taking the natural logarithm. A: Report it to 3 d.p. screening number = -0.014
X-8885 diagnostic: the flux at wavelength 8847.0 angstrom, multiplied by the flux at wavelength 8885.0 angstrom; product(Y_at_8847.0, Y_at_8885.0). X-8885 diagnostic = 120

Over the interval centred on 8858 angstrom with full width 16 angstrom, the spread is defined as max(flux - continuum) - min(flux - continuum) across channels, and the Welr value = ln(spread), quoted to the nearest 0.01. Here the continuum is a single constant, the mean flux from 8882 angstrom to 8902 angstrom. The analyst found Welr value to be 0.11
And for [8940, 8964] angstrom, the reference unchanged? 0.24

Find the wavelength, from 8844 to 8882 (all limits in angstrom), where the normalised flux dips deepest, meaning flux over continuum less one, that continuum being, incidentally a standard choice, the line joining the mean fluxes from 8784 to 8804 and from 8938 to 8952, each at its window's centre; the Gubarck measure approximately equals 8869.0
